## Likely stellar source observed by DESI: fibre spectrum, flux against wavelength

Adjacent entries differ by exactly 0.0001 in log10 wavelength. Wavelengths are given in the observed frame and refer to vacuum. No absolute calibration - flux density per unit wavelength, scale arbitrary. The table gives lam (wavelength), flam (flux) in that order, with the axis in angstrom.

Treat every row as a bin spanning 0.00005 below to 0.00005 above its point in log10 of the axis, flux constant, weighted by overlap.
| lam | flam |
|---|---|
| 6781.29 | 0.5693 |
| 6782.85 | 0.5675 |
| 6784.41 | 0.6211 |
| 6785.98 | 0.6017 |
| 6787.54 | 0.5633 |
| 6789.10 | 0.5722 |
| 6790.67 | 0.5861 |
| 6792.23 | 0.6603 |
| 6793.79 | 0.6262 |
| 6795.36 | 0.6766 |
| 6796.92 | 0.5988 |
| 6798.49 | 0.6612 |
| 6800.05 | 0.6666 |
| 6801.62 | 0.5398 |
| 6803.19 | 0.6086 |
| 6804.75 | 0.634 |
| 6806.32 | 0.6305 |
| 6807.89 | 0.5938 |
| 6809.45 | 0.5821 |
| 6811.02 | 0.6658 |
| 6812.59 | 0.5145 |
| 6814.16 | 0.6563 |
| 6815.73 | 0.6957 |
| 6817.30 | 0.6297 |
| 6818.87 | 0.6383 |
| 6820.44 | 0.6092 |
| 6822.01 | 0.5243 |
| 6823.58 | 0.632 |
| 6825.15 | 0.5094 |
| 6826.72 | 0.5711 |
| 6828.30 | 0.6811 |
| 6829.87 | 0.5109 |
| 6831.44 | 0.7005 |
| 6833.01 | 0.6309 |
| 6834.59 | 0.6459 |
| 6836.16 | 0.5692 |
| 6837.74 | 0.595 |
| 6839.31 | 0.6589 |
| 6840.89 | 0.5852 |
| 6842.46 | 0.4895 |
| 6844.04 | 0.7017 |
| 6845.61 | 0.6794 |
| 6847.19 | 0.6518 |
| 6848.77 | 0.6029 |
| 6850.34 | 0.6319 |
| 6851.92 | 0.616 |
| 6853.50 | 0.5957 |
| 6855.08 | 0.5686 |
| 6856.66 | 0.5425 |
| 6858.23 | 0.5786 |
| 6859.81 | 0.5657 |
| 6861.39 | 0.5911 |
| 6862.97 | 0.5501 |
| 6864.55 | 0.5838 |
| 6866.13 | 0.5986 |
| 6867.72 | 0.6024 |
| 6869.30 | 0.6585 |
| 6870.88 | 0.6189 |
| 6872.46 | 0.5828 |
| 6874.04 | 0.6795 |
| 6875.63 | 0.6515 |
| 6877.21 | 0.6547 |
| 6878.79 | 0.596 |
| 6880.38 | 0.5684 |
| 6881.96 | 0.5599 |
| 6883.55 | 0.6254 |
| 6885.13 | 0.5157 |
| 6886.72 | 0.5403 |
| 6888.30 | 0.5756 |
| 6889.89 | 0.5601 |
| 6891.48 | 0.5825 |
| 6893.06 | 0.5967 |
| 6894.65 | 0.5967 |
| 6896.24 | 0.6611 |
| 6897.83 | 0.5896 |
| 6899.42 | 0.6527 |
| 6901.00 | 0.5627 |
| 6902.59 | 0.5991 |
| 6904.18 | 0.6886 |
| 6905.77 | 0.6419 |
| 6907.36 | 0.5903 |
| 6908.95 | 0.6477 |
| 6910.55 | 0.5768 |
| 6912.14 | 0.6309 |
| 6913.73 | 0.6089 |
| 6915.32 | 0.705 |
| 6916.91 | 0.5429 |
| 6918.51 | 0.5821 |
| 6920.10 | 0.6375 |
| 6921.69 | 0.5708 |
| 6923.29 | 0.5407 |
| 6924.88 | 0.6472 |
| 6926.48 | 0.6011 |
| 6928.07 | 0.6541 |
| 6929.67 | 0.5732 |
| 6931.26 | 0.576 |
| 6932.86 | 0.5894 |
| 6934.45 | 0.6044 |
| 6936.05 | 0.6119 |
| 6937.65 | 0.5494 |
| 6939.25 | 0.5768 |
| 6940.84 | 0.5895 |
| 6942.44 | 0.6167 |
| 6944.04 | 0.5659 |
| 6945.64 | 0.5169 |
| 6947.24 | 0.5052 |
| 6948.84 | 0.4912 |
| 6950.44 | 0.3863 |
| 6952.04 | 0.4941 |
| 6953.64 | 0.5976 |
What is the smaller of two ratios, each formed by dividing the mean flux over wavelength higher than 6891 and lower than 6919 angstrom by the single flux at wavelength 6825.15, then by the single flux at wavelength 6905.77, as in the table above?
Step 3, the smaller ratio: 0.96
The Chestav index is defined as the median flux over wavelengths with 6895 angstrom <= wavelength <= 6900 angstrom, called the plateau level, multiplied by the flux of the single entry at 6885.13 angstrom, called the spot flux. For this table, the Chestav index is 0.34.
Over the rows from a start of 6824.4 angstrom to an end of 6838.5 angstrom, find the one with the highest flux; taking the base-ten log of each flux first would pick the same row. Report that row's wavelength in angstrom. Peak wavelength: 6831.44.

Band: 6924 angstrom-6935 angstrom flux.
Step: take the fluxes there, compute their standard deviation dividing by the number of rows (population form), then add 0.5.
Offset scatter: 0.530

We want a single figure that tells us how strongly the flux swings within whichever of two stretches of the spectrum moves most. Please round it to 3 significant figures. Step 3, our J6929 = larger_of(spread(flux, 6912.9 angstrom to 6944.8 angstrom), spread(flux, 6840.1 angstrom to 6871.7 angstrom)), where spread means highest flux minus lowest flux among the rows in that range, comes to 0.212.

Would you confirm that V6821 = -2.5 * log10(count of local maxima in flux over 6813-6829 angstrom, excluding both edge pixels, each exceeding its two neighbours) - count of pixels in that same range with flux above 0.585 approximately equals -8.2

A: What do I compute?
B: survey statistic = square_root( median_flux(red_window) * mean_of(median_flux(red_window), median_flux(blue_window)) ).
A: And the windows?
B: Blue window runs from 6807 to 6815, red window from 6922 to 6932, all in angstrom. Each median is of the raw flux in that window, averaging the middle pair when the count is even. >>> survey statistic 0.590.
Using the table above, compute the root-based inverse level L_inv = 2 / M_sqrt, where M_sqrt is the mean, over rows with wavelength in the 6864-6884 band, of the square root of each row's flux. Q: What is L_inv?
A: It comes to 2.554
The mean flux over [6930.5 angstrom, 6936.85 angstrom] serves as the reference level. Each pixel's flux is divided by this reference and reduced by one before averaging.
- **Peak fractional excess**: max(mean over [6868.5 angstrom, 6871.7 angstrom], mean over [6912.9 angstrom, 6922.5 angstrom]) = 0.07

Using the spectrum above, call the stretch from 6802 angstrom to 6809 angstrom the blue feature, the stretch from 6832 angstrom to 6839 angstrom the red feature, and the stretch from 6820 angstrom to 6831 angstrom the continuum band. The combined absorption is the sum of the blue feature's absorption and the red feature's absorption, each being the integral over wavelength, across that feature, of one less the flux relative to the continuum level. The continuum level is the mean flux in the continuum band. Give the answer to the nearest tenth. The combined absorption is -0.8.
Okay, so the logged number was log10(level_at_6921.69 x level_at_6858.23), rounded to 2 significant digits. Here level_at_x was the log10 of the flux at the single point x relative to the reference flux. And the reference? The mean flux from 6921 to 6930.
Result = -3.5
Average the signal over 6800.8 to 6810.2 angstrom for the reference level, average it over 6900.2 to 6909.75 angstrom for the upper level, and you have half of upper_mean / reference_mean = 0.52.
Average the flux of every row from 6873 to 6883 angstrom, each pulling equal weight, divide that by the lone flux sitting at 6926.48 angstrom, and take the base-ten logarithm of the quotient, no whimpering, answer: 0.012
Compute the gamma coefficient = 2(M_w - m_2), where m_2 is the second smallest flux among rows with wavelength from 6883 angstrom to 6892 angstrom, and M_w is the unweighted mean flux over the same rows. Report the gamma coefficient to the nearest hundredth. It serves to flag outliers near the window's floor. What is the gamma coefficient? 0.05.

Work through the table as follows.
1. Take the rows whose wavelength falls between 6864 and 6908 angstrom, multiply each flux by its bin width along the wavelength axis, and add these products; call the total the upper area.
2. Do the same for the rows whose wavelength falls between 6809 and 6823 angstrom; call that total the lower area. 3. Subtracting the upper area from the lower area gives -18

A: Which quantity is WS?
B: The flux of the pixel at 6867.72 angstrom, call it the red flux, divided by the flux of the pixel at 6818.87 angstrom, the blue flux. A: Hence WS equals 0.94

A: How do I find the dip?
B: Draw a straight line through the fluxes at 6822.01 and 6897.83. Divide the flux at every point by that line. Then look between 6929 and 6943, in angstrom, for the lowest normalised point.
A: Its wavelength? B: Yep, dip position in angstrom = 6937.65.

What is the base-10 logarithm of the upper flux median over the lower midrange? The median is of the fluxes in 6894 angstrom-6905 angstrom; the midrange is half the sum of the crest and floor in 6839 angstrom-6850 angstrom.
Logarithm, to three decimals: 0.003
